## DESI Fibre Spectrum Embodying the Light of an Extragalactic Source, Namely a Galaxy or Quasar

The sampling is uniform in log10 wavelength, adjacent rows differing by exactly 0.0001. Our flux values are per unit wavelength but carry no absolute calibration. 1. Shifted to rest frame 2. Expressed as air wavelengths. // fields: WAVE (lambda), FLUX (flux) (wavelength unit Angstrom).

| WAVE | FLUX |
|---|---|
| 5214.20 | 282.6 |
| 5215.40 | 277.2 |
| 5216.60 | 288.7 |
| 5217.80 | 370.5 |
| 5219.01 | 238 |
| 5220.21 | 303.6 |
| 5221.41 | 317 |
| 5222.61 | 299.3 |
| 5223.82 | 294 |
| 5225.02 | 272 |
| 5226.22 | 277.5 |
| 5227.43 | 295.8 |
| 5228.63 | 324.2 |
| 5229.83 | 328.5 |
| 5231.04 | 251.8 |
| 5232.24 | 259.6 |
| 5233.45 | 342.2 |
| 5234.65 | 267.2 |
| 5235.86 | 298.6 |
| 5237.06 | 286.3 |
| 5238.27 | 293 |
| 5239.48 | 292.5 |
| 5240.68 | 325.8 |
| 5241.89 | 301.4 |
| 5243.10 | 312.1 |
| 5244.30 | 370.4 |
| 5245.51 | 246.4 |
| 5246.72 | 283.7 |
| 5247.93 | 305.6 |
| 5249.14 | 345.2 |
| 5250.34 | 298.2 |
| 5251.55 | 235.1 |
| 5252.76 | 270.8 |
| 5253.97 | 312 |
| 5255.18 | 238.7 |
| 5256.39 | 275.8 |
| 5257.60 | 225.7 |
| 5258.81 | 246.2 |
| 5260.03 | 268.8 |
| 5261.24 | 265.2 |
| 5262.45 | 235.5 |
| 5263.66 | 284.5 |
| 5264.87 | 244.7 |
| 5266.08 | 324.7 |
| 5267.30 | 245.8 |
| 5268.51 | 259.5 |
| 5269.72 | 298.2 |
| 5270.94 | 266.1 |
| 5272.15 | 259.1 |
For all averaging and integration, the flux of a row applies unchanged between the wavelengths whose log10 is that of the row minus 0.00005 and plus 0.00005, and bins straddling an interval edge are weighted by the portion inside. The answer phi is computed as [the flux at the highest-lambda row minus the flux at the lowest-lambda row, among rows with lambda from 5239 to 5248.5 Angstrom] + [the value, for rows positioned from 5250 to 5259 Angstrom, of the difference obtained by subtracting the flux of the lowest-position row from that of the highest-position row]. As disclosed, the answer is -39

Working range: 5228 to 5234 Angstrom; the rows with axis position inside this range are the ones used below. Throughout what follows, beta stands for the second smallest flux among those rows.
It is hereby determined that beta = 259.6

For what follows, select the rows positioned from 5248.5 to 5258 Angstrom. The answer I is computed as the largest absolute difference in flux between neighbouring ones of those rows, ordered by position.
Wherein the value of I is 73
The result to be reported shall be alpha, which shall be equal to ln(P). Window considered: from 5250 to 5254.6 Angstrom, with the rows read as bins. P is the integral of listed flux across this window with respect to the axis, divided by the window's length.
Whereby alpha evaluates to 5.63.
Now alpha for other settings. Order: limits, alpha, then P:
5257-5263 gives 5.51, 248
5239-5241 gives 5.73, 309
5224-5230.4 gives 5.70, 299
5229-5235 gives 5.68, 292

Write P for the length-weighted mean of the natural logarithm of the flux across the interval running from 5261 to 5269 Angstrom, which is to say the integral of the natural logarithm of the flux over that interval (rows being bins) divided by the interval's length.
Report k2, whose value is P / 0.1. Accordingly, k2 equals 55.8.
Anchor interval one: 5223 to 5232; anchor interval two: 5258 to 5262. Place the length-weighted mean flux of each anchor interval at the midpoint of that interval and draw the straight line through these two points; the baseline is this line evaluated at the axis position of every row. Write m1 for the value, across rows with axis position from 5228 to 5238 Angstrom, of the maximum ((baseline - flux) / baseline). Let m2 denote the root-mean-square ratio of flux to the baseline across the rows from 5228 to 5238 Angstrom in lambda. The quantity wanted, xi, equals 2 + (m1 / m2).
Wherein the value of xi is 2.12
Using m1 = 0.12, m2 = 1.04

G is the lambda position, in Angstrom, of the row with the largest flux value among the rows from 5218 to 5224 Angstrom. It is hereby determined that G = 5221.41 Angstrom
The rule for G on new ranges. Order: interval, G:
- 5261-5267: 5266.08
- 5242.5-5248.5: 5244.30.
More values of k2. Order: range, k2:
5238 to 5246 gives 57.2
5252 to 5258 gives 55.7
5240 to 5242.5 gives 57.5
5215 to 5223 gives 57.0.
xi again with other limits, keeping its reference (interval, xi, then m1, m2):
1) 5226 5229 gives 2.05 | 0.05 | 1.03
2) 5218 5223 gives 2.21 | 0.21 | 0.98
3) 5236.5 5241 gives 1.98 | -0.02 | 1.08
